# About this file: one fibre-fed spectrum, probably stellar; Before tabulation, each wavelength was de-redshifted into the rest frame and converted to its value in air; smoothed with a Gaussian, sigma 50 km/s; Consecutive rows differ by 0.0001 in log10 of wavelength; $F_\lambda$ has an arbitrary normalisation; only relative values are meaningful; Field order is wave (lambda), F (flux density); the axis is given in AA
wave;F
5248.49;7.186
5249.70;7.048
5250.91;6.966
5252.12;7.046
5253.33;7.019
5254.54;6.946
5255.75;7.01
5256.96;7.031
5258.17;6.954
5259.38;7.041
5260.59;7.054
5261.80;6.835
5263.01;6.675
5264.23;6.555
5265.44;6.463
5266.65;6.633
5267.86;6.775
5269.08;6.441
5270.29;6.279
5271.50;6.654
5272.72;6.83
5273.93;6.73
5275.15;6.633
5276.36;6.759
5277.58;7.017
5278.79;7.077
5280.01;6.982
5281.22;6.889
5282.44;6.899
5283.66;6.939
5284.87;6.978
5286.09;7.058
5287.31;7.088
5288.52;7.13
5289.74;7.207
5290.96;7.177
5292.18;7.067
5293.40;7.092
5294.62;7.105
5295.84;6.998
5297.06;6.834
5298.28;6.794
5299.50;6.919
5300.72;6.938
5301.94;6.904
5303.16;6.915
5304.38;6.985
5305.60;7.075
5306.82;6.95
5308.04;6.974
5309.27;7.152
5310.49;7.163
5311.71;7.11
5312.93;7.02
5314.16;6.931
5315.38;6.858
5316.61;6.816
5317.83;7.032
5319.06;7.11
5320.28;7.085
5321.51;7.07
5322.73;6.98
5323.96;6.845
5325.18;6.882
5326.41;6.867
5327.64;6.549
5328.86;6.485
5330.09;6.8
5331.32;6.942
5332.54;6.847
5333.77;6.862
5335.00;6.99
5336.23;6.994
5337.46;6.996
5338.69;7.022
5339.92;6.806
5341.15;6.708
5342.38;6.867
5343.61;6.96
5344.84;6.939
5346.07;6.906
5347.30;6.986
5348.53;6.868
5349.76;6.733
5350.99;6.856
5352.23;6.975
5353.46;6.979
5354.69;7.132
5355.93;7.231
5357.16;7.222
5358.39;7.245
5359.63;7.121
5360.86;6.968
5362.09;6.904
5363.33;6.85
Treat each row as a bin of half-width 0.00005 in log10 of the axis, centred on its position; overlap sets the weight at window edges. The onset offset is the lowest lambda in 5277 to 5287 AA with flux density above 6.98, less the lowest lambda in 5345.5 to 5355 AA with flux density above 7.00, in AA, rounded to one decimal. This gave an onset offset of -77.1 AA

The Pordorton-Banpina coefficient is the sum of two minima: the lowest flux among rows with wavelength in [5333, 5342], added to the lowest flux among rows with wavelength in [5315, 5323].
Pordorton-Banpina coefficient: 13.52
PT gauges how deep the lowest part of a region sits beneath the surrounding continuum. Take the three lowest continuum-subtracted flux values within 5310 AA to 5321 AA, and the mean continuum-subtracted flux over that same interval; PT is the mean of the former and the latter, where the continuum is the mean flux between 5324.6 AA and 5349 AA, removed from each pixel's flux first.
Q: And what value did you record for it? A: 0.077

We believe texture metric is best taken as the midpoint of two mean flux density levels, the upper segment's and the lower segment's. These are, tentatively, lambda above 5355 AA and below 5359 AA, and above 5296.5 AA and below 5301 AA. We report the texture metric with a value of 7.05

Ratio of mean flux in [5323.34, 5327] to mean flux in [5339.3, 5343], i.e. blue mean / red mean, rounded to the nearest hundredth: 1.01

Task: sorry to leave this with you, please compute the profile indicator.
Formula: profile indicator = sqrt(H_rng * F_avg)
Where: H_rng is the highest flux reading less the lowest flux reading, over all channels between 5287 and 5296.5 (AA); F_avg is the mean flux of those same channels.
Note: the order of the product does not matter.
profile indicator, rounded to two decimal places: 1.22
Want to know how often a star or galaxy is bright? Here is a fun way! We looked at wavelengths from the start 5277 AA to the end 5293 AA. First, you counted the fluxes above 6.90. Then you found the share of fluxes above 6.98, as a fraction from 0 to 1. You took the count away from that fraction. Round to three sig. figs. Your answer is -10.3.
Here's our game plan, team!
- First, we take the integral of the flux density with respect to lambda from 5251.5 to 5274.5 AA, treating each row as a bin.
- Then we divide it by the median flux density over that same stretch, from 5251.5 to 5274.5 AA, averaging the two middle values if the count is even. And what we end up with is 22.9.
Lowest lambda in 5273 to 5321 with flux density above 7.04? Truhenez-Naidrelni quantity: 5278.79 AA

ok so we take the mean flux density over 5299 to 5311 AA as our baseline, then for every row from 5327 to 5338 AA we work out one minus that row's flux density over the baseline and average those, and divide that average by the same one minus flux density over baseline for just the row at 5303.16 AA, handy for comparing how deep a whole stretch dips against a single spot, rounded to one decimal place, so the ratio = 2.0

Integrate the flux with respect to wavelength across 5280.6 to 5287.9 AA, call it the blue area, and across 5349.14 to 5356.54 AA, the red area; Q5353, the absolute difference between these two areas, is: 0.73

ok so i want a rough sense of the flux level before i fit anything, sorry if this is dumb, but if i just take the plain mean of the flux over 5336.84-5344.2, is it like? 6.89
